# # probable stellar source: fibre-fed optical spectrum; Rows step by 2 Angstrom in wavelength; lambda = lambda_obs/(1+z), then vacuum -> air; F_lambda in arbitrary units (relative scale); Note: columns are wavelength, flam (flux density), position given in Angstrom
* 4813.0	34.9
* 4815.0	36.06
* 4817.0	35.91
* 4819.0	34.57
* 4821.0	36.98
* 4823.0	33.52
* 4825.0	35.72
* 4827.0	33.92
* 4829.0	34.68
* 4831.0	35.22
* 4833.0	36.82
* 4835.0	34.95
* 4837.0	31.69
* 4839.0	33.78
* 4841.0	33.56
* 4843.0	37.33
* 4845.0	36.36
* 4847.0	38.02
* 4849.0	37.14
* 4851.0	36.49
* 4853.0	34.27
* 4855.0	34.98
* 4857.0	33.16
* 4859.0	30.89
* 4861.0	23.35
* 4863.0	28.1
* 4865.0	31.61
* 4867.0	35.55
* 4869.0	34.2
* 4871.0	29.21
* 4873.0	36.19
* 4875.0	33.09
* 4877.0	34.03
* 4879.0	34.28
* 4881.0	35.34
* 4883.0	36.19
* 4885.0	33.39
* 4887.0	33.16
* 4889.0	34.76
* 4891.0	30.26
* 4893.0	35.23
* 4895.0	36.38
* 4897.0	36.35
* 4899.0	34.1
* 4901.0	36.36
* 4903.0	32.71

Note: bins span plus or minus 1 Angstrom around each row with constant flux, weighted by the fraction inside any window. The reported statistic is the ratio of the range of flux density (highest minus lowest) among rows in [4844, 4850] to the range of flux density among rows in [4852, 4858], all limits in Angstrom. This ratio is 0.91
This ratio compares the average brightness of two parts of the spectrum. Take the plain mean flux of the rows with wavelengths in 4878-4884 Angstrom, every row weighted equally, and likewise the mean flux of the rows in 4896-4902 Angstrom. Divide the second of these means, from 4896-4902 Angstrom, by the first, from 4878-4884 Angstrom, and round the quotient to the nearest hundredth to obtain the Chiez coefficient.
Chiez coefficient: 1.01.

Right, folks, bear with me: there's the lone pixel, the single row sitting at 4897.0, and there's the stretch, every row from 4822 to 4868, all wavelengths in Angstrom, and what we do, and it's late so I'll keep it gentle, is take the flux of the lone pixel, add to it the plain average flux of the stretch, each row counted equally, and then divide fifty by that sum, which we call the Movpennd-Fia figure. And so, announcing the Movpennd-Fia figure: 0.71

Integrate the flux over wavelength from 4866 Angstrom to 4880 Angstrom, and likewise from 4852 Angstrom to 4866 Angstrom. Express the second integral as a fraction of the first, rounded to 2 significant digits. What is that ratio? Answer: 0.91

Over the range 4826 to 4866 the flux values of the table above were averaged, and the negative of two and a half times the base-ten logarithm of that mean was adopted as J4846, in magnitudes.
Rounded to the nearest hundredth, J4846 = -3.82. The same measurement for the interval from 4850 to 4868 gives -3.76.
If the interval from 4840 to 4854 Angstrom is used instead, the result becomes -3.90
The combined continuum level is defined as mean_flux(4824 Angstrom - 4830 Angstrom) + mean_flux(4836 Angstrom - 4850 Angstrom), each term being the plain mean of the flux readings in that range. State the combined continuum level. 70.2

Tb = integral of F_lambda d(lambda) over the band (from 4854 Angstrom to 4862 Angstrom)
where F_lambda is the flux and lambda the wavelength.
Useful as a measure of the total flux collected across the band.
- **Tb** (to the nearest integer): 245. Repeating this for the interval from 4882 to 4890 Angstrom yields 275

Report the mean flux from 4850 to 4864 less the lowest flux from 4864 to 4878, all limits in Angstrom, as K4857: 2.4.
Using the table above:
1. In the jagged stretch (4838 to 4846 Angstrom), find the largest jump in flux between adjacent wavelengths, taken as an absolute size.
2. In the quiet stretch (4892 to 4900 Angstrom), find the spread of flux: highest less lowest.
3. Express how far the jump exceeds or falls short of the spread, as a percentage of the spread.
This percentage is 65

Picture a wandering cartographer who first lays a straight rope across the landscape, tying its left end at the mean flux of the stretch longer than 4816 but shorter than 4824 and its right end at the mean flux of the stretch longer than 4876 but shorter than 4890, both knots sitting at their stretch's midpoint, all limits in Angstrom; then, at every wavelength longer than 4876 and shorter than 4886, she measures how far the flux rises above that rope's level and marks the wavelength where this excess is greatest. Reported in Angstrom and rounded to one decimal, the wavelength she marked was 4883.0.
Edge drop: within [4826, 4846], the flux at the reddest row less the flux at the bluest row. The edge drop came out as 2.4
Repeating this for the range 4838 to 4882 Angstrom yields 1.6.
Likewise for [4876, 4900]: 0.1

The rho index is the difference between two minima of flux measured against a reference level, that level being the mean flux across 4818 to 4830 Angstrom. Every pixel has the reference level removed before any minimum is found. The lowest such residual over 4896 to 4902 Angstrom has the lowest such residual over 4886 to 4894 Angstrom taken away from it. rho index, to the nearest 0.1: 3.8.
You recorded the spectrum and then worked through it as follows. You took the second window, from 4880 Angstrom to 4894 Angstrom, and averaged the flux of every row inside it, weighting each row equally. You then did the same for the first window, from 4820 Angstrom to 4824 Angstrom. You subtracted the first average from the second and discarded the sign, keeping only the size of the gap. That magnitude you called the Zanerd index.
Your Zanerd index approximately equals 1.2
